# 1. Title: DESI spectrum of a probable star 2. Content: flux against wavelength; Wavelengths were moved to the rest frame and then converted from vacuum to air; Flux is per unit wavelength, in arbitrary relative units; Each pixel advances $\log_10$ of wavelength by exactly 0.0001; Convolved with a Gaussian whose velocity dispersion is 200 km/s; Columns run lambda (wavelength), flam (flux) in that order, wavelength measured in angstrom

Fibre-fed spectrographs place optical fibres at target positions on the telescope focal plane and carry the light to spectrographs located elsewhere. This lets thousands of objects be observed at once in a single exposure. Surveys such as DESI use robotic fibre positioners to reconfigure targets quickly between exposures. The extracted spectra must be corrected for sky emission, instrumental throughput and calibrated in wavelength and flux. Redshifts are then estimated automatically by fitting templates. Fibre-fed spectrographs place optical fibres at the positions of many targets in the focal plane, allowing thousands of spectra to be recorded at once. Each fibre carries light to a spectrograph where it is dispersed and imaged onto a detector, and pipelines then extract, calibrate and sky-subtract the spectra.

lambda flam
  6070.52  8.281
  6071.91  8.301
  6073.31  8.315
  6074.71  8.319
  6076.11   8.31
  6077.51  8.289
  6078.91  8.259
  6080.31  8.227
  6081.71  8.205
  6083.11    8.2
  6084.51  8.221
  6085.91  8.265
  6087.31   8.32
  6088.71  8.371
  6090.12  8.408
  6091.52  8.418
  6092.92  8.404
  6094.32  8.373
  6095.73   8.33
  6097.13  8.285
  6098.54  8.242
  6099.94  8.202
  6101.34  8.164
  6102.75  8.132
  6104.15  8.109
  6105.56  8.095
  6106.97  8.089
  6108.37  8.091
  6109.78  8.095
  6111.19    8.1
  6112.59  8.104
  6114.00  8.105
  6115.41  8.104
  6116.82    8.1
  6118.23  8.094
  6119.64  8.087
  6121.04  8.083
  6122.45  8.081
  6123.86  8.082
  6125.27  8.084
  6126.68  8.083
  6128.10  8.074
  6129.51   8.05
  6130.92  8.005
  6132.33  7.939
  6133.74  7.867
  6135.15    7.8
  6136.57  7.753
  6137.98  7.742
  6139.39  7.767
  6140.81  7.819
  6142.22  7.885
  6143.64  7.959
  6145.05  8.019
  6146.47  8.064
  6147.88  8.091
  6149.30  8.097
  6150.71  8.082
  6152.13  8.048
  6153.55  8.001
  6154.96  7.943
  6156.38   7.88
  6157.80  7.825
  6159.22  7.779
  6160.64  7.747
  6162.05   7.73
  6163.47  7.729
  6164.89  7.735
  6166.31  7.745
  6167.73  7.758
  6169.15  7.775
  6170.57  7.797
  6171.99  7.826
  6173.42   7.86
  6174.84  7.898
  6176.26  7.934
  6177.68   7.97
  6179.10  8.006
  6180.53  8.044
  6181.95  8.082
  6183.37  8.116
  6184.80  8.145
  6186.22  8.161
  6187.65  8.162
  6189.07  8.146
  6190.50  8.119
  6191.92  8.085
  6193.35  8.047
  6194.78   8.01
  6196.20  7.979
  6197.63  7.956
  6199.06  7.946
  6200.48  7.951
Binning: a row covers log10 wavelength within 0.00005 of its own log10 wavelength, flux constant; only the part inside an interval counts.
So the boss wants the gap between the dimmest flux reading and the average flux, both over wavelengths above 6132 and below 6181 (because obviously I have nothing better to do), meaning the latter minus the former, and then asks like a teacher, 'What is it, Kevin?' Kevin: 0.15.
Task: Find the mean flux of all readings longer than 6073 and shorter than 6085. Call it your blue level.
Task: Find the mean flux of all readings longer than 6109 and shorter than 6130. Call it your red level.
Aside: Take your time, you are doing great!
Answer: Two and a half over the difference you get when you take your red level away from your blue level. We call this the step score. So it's 15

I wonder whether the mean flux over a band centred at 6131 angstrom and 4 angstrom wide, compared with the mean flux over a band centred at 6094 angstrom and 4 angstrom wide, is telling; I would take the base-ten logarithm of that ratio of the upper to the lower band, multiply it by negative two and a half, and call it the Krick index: 0.05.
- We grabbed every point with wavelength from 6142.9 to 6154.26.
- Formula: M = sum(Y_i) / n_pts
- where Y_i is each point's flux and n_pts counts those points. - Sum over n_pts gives 8.05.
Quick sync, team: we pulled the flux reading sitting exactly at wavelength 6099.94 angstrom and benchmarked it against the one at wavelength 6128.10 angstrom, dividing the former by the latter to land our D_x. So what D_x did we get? 1.02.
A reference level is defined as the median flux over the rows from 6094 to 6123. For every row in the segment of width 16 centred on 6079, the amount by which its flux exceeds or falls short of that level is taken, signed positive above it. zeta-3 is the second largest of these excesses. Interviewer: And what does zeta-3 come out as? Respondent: 0.21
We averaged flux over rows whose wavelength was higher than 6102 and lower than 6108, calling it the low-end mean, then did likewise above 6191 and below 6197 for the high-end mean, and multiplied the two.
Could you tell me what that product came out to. 65.1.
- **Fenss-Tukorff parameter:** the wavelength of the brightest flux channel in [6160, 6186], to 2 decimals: 6184.80 angstrom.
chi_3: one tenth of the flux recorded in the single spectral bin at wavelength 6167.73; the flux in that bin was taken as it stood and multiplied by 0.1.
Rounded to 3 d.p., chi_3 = 0.776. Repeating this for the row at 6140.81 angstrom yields 0.782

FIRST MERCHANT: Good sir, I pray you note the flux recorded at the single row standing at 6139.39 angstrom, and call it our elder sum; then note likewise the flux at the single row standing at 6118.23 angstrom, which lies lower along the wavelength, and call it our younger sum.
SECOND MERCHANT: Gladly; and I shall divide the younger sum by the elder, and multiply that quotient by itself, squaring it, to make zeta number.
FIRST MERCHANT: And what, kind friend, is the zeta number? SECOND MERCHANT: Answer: 1.09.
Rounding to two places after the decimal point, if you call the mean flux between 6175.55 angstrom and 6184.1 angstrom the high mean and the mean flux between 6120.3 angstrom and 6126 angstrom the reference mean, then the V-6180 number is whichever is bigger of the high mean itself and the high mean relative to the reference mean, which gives 8.03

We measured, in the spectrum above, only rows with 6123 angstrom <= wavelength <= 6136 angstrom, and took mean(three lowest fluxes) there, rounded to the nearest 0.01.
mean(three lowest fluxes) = 7.87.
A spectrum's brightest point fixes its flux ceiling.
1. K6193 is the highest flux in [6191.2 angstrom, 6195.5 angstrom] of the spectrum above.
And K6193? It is 8.085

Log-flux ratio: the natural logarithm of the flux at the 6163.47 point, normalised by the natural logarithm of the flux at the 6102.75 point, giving 0.976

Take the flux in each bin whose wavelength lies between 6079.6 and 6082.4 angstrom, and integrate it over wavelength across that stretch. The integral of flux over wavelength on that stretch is 23.0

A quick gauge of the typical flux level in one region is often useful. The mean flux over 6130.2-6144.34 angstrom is 7.85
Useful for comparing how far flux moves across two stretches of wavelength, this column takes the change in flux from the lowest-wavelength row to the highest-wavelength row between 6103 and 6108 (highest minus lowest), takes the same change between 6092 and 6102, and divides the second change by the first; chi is 12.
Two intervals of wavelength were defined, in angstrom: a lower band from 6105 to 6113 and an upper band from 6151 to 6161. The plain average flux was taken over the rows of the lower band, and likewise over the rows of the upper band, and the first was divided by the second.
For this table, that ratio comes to 1.026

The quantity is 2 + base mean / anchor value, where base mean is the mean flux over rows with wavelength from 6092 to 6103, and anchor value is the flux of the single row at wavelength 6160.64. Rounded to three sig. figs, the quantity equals 3.07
